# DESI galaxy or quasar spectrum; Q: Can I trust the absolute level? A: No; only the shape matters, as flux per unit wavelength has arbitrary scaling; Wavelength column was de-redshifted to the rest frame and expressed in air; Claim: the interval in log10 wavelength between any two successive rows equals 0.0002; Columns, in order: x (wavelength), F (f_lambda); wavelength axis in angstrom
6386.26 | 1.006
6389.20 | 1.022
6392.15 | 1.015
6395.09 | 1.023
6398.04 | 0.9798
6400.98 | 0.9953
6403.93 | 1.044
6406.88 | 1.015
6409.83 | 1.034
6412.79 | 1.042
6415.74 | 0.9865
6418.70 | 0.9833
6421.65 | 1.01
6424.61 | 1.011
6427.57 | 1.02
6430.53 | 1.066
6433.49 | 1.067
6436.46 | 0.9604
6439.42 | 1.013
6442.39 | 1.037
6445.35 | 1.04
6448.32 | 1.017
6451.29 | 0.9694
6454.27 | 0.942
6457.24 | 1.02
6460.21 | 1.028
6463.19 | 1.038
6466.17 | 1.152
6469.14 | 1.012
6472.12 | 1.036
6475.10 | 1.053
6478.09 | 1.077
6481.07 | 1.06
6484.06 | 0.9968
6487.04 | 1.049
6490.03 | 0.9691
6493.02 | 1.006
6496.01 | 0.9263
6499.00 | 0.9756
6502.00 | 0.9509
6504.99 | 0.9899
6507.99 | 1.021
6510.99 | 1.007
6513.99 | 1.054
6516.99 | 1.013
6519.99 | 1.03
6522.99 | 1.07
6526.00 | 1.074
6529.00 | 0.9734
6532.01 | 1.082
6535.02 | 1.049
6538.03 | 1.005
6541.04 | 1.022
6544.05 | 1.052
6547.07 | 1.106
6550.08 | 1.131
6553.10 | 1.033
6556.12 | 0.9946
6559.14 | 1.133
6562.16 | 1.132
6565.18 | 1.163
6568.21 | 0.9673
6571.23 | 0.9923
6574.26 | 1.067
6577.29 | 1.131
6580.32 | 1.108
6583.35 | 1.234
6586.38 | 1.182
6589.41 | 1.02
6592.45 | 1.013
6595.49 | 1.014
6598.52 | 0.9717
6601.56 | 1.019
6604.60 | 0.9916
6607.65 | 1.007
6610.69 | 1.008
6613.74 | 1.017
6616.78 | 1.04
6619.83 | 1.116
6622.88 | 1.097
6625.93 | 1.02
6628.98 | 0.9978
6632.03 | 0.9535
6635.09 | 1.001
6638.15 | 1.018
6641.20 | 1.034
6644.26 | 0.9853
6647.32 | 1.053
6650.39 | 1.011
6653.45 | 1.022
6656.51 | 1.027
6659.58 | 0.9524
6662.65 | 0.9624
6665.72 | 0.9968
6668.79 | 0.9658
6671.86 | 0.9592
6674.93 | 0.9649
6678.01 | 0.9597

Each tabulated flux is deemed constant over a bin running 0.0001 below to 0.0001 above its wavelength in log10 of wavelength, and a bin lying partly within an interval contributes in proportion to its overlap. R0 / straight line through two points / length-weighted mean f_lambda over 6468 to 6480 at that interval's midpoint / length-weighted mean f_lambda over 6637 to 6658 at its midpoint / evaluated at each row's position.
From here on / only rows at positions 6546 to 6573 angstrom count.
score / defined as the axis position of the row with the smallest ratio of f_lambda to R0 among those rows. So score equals 6568.21 angstrom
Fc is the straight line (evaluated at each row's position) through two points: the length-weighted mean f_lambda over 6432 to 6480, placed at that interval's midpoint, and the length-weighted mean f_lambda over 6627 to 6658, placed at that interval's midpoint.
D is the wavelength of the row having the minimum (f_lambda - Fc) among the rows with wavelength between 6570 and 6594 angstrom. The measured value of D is 6571.23 angstrom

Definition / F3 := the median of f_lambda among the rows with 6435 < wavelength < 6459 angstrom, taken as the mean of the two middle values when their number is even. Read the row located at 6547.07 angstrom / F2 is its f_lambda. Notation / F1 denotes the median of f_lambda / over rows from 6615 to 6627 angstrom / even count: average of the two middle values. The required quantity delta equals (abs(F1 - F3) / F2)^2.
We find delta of 0.002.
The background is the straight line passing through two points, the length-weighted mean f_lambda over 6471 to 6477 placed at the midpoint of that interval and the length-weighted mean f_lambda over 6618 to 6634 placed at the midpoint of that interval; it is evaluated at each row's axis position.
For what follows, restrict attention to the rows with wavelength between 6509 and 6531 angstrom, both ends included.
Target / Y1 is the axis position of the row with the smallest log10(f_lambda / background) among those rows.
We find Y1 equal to 6529.00 angstrom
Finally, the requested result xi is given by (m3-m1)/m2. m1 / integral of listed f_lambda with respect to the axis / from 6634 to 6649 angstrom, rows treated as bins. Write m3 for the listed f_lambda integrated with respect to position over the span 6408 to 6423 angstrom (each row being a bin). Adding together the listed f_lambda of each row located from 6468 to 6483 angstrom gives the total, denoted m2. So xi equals -0.02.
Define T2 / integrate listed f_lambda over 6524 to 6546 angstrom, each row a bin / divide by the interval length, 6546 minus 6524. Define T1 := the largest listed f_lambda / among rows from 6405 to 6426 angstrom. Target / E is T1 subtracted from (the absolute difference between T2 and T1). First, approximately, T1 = 1.042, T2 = 1.04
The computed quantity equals -1.04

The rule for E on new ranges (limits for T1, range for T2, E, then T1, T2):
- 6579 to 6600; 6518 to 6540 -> -1.04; 1.234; 1.04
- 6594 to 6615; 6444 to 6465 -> -1.01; 1.019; 1.01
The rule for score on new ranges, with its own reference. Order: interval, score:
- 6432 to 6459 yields 6454.27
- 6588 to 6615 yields 6598.52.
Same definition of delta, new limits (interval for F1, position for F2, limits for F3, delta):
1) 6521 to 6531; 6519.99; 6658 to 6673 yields 0.011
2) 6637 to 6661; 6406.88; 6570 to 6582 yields 0.004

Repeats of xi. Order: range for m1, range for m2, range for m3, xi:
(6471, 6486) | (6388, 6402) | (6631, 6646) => -0.13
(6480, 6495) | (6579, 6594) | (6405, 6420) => 0.00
